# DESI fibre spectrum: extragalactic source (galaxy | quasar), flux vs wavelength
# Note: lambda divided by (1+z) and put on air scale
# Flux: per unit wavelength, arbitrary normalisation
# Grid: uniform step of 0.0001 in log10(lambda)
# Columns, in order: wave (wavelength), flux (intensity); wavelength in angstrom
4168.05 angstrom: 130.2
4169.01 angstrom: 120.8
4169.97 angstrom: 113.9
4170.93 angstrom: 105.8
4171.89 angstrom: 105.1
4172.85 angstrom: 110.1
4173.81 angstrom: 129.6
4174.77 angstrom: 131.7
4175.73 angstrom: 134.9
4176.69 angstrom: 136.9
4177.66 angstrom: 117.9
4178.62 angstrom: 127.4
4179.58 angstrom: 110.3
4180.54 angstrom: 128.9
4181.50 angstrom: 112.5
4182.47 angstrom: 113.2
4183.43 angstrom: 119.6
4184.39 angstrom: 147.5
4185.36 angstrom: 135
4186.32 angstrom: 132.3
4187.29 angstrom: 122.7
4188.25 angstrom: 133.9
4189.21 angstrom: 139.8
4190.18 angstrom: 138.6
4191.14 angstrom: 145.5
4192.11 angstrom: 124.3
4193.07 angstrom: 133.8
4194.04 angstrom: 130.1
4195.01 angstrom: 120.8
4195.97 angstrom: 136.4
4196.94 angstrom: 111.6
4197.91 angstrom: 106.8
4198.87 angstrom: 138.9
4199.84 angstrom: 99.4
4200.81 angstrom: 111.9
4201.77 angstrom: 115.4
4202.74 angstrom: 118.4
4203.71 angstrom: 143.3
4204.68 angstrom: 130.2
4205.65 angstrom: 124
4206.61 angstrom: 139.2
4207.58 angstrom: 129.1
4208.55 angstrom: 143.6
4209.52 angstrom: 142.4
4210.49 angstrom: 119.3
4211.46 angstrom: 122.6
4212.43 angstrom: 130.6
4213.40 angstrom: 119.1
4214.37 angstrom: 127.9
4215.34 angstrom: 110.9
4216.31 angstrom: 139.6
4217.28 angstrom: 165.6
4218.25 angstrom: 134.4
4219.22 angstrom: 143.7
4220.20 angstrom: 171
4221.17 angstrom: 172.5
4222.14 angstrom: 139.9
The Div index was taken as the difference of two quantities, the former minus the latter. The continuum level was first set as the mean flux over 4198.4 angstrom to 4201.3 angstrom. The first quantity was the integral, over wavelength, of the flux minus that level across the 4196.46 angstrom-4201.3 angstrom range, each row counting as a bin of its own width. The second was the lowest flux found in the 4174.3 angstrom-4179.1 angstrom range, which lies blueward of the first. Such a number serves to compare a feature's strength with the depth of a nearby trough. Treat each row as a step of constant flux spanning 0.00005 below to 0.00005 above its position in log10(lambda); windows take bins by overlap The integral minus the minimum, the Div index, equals -132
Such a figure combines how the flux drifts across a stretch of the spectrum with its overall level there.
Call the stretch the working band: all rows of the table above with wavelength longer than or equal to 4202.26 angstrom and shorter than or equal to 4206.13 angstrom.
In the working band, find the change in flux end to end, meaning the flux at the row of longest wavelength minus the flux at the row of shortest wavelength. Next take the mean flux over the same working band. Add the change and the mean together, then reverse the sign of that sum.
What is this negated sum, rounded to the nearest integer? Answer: -135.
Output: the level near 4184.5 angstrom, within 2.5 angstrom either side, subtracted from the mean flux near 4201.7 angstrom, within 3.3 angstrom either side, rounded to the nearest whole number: -7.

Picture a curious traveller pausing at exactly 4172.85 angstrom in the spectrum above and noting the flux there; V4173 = 110.1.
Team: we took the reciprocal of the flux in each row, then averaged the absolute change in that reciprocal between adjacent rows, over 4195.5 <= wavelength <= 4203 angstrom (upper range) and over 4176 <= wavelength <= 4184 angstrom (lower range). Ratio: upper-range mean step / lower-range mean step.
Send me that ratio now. 1.45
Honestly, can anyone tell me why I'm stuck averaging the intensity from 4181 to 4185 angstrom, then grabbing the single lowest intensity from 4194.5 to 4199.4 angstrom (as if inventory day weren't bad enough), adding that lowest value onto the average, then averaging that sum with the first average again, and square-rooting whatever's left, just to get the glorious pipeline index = 13.3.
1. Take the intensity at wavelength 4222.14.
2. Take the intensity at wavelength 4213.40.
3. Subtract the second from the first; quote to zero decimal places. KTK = 21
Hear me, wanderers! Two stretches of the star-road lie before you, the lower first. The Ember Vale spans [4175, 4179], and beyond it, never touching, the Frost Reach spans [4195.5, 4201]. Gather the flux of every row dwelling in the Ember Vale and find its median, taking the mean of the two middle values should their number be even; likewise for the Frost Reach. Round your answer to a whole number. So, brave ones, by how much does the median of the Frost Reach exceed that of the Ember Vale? -19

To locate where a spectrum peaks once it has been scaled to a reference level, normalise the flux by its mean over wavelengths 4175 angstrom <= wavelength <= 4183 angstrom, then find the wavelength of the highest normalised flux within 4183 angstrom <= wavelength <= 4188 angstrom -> 4184.39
